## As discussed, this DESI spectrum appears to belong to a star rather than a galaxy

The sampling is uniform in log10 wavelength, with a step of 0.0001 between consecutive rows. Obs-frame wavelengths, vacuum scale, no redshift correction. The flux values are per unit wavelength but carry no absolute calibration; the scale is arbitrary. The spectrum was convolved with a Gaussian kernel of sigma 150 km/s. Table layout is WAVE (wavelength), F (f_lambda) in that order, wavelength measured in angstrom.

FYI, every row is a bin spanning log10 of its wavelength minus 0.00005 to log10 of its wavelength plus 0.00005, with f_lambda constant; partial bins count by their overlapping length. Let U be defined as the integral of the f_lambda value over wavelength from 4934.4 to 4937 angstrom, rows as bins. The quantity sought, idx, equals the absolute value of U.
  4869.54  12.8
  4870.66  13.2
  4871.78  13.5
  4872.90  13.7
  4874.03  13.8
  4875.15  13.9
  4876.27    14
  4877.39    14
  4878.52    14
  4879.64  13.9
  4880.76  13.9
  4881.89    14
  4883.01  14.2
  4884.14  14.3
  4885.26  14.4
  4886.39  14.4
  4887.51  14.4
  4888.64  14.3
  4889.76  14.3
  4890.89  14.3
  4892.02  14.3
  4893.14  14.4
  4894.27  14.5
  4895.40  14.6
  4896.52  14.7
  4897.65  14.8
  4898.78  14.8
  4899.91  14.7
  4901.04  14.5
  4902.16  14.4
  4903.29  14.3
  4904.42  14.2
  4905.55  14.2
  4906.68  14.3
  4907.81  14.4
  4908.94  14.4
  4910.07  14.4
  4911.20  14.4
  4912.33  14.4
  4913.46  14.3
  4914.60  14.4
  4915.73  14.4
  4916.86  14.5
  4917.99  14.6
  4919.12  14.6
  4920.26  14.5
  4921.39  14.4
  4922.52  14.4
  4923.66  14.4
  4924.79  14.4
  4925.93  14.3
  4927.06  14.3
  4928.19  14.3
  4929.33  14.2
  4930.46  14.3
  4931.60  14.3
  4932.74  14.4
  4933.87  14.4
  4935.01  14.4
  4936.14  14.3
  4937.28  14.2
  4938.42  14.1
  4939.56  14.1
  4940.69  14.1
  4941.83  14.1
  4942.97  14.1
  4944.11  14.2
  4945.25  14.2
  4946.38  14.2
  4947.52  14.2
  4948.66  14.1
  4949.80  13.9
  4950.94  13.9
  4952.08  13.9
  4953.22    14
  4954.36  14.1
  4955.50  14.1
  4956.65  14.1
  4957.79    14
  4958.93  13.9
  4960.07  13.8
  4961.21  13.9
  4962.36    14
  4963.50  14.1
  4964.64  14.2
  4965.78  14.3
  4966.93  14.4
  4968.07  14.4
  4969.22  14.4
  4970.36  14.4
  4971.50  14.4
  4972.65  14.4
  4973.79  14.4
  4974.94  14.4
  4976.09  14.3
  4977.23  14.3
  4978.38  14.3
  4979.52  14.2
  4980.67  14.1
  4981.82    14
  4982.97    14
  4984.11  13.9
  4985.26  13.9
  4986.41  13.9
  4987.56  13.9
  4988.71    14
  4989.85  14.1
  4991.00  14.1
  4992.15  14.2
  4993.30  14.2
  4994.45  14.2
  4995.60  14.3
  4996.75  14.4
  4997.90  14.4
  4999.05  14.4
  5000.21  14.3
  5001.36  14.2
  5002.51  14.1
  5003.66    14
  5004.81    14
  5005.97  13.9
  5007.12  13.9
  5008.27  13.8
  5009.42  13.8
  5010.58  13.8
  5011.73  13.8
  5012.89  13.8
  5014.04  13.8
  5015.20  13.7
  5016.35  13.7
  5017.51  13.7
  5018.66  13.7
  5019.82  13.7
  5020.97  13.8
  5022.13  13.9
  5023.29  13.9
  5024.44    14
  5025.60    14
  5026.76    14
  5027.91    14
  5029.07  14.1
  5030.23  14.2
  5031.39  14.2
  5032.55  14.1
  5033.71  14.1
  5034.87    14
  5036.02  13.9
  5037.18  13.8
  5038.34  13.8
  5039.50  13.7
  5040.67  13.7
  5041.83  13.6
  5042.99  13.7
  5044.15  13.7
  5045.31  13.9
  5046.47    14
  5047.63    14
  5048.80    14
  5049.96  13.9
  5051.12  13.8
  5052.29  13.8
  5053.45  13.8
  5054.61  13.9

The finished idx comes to 37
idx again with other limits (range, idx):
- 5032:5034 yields 28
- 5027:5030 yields 42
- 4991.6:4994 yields 34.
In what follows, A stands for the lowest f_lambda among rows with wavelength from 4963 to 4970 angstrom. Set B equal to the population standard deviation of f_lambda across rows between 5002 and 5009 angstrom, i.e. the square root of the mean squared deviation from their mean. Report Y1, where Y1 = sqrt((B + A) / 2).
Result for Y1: 2.66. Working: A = 14.1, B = 0.096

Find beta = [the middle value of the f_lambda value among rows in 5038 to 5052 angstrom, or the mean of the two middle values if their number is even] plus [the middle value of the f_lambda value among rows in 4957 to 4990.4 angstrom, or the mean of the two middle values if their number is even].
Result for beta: 27.9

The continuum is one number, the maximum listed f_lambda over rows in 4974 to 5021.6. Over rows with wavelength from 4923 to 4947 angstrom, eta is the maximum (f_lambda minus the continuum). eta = 0.00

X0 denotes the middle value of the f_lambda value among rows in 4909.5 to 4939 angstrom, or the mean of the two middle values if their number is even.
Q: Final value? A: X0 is 14.4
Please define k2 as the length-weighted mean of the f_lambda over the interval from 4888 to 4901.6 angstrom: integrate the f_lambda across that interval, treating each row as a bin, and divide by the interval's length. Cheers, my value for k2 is 14.5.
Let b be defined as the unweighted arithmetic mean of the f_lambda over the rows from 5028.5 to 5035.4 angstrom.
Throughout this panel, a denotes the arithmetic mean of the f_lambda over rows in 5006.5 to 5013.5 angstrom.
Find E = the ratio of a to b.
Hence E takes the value 0.98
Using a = 13.8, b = 14.1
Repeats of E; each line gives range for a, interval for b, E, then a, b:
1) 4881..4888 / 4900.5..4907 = 1.00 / 14.3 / 14.3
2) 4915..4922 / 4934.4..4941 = 1.02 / 14.5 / 14.2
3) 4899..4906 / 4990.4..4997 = 1.01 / 14.4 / 14.2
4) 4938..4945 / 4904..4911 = 0.99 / 14.1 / 14.3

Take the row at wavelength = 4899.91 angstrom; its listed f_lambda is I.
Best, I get 14.7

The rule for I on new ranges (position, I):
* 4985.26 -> 13.9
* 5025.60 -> 14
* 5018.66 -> 13.7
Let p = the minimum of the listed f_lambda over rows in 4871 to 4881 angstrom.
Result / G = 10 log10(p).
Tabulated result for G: 11.3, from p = 13.5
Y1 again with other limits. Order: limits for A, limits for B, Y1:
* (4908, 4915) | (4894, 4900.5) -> 2.68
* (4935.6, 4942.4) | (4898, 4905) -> 2.68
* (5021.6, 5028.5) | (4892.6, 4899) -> 2.65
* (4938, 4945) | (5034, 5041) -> 2.67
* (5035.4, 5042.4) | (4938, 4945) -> 2.61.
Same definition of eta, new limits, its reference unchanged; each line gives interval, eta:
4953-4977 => 0.00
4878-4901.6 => 0.40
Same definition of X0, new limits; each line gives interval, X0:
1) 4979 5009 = 14.1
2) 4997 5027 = 13.9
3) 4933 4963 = 14.1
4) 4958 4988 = 14.2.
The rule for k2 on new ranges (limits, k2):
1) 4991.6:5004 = 14.2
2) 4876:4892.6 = 14.2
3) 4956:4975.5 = 14.2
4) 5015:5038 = 13.9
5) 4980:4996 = 14.1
